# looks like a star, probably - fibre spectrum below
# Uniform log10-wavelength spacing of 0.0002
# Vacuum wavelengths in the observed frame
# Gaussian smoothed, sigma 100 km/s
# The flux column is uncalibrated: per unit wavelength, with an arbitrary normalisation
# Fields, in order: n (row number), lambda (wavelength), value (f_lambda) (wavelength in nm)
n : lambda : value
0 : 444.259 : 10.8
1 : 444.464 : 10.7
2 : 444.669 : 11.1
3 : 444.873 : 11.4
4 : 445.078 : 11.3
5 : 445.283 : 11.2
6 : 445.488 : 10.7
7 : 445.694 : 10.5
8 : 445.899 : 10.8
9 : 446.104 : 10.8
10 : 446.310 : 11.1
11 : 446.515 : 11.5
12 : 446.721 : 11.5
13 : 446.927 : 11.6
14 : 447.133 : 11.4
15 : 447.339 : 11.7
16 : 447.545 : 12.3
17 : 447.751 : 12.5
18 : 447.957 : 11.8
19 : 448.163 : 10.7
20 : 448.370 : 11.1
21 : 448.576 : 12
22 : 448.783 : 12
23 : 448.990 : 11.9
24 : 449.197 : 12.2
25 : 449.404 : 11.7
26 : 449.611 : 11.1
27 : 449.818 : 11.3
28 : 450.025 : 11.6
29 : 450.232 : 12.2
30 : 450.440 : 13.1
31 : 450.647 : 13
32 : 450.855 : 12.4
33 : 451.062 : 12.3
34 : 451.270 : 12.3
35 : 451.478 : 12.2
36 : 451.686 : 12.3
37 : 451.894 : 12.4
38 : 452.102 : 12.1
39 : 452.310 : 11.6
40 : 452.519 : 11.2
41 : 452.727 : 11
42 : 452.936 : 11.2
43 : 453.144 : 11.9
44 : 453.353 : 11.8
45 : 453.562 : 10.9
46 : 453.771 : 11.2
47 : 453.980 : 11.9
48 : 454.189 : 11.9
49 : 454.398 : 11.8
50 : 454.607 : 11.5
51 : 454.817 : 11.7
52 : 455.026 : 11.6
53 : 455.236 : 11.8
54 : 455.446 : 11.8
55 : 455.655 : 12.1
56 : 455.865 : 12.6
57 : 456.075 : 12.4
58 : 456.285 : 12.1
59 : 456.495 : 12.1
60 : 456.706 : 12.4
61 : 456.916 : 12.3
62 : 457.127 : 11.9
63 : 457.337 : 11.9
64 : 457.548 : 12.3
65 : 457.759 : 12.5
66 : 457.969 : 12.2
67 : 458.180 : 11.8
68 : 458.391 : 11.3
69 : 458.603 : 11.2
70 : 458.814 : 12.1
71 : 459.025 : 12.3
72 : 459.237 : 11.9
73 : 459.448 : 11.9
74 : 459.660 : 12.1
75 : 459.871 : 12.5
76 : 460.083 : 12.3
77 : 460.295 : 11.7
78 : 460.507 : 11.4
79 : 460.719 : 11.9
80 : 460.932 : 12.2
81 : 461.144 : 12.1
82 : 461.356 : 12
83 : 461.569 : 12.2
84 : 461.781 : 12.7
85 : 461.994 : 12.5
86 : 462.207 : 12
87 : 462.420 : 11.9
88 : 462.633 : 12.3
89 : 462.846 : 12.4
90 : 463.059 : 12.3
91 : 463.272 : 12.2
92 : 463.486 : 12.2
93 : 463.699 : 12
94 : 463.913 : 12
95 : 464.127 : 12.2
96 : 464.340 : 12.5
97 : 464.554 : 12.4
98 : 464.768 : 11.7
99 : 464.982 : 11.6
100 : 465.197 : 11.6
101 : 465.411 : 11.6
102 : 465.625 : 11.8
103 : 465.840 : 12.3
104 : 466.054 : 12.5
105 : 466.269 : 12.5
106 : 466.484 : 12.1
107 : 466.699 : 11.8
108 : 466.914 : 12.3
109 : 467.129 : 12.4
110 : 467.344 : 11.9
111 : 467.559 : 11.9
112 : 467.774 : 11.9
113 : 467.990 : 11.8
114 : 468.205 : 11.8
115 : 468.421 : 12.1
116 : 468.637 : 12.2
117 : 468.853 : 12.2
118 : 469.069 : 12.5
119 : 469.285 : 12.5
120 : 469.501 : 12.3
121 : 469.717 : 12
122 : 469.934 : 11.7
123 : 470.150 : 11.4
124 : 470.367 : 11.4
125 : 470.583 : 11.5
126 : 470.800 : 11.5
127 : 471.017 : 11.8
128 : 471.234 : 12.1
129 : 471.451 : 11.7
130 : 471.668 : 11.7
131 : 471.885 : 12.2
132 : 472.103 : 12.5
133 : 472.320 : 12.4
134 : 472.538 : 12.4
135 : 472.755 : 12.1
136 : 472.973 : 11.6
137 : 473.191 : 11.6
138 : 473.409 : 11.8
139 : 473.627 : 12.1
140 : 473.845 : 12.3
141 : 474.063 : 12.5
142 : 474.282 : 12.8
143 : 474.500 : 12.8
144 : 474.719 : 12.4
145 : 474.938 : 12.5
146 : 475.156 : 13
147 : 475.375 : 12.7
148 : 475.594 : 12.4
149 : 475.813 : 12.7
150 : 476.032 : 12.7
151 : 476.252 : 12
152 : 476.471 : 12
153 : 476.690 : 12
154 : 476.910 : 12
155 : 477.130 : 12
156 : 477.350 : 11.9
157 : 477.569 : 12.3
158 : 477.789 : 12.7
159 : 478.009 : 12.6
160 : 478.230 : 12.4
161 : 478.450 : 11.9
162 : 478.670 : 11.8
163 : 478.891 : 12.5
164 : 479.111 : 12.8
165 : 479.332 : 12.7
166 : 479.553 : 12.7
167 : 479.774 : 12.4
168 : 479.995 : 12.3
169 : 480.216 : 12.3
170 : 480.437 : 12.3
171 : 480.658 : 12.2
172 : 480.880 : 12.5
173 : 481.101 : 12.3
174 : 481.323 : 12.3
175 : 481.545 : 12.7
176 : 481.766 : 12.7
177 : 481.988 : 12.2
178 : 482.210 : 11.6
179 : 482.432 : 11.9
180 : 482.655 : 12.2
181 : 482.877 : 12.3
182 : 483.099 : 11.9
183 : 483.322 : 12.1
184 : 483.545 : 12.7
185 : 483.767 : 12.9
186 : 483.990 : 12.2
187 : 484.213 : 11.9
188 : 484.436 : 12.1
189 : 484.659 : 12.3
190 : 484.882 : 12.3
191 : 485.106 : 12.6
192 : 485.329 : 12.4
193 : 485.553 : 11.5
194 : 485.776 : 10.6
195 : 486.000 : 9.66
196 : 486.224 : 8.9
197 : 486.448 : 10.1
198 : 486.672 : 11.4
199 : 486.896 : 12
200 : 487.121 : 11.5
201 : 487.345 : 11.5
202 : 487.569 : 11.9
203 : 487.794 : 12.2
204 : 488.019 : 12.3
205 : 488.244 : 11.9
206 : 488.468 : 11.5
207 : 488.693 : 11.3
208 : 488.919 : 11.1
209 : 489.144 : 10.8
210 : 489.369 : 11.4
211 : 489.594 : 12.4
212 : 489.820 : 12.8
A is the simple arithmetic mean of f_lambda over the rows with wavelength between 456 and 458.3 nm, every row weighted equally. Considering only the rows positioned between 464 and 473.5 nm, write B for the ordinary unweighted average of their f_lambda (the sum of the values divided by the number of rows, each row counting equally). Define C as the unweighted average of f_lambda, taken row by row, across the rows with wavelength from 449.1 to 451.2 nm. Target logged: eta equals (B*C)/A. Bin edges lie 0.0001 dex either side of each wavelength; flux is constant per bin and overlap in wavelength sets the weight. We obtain 11.9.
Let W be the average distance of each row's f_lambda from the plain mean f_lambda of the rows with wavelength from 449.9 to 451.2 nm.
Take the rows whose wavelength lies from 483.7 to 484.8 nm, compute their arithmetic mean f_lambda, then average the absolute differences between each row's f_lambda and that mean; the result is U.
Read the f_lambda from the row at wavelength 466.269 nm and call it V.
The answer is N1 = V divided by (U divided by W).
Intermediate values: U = 0.26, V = 12.5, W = 0.411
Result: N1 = 20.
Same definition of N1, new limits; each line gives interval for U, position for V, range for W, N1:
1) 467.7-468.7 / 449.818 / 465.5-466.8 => 20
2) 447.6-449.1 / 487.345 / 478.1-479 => 7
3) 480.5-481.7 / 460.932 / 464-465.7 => 25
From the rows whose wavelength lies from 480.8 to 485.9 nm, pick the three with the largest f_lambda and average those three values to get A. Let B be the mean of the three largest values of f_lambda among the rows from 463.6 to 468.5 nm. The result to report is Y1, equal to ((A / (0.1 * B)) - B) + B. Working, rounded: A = 12.8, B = 12.5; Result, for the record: 10.21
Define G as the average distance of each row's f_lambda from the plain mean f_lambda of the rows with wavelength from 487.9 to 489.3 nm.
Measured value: 0.42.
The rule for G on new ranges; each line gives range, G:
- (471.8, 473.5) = 0.31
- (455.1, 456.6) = 0.21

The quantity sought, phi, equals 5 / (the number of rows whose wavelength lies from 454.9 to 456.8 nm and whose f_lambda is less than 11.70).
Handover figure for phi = 5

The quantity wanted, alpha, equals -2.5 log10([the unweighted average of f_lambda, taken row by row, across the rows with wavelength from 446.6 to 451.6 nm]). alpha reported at -2.69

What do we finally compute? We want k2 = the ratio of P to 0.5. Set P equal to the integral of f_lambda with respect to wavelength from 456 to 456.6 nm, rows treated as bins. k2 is 14.6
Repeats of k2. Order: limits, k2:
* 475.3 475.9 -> 15.1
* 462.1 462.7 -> 14.5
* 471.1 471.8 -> 16.6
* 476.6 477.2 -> 14.4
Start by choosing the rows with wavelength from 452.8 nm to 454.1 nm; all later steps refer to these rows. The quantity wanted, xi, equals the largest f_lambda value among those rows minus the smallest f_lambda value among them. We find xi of 1.0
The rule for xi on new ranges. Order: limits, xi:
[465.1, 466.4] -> 0.9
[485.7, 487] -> 3.1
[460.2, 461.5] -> 0.8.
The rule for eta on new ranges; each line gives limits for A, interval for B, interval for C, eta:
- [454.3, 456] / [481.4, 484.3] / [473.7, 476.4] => 13.0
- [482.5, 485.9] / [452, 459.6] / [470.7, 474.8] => 11.8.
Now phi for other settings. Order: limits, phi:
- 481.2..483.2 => 5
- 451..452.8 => 2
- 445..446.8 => 1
